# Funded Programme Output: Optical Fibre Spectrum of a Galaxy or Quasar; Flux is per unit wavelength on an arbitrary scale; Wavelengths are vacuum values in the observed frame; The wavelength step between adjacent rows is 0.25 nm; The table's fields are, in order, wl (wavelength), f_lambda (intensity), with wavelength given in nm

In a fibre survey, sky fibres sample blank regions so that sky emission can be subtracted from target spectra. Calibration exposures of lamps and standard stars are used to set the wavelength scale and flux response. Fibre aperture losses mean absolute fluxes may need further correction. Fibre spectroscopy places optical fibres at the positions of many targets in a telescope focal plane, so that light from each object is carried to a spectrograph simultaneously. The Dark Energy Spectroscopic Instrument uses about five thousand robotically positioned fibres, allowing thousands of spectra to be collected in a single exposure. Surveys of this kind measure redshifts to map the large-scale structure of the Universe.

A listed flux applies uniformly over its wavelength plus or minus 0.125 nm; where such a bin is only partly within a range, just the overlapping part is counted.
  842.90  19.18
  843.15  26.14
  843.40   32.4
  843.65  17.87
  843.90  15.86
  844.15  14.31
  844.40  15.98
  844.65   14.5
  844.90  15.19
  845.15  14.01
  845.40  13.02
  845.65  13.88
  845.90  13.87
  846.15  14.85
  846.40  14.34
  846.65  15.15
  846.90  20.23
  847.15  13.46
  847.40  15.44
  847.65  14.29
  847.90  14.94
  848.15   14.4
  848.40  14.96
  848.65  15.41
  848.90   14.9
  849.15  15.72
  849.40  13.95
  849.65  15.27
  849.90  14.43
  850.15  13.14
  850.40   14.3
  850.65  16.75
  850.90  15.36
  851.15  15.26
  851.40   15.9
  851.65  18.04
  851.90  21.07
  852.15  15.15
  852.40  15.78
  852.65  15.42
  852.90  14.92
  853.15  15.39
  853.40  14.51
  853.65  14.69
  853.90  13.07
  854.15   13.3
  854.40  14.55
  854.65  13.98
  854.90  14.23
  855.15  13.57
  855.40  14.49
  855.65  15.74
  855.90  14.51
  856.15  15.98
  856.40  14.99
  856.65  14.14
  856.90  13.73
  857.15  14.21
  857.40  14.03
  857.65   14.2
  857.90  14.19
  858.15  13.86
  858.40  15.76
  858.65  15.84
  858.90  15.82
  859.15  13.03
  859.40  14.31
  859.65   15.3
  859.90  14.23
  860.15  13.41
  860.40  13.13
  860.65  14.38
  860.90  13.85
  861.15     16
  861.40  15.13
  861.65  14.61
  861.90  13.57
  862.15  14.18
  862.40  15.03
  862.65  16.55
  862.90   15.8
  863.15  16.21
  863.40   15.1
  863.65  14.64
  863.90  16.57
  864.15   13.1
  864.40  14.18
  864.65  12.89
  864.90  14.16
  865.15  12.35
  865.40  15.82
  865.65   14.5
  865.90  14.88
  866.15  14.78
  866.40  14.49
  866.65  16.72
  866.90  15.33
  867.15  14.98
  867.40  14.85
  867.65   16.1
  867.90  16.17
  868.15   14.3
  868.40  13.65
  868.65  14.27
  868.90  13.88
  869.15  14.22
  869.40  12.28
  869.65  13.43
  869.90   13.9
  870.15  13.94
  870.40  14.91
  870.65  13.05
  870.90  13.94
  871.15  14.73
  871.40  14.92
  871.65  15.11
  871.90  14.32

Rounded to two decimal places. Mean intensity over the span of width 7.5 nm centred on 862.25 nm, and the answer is 14.62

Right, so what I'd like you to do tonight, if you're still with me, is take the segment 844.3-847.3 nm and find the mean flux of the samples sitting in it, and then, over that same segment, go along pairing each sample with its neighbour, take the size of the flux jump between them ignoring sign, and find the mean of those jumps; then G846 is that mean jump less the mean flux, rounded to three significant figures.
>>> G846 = -13.1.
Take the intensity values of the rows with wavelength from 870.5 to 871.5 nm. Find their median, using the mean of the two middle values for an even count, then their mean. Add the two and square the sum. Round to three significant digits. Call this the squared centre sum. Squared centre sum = 812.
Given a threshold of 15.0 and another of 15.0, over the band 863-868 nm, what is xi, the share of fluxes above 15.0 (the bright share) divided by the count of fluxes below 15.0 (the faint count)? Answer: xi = 0.033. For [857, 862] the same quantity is 0.021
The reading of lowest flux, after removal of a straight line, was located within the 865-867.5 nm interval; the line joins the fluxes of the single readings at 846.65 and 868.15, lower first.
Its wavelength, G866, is 865.15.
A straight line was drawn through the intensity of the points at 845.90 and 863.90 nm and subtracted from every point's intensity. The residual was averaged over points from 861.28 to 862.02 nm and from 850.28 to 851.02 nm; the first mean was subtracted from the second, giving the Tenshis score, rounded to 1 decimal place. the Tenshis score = 2.7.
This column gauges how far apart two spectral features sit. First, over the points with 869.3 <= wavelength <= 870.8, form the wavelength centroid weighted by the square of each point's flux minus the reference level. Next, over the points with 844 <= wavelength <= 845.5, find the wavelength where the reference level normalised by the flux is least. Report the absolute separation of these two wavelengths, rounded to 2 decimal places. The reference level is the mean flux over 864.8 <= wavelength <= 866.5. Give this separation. 25.38 nm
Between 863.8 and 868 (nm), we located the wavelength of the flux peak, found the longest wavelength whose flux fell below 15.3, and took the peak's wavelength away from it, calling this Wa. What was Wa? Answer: 0.75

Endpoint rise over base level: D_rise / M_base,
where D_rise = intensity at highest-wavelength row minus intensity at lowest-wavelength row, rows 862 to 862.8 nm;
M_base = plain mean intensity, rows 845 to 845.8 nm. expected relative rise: 0.17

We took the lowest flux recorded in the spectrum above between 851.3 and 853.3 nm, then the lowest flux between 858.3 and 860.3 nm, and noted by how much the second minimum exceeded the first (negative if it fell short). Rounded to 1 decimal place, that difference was -1.9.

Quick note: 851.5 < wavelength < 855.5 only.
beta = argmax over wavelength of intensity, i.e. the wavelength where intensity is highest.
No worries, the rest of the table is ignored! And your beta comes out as 851.90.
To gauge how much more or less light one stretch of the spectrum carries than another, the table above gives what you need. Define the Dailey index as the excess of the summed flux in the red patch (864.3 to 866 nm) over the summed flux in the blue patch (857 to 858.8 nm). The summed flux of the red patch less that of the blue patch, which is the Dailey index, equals -3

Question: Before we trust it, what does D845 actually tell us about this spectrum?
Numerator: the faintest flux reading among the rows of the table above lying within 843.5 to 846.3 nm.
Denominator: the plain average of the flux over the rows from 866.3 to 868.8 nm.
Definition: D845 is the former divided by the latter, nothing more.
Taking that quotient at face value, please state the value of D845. 0.863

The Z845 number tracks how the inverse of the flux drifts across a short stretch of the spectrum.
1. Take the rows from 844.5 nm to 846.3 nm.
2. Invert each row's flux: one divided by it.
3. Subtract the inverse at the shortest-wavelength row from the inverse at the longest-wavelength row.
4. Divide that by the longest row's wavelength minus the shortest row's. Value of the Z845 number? -0.001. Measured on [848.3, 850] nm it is 0.002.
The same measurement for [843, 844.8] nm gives 0.020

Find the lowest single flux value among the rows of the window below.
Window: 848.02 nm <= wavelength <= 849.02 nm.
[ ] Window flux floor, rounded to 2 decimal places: 14.40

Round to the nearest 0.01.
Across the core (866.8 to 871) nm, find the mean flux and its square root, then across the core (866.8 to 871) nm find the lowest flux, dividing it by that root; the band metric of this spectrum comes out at 3.25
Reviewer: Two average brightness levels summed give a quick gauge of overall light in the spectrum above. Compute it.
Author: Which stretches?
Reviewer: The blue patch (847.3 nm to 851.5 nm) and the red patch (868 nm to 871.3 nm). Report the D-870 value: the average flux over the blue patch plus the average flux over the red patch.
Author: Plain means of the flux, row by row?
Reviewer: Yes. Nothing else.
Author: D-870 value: 28.9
